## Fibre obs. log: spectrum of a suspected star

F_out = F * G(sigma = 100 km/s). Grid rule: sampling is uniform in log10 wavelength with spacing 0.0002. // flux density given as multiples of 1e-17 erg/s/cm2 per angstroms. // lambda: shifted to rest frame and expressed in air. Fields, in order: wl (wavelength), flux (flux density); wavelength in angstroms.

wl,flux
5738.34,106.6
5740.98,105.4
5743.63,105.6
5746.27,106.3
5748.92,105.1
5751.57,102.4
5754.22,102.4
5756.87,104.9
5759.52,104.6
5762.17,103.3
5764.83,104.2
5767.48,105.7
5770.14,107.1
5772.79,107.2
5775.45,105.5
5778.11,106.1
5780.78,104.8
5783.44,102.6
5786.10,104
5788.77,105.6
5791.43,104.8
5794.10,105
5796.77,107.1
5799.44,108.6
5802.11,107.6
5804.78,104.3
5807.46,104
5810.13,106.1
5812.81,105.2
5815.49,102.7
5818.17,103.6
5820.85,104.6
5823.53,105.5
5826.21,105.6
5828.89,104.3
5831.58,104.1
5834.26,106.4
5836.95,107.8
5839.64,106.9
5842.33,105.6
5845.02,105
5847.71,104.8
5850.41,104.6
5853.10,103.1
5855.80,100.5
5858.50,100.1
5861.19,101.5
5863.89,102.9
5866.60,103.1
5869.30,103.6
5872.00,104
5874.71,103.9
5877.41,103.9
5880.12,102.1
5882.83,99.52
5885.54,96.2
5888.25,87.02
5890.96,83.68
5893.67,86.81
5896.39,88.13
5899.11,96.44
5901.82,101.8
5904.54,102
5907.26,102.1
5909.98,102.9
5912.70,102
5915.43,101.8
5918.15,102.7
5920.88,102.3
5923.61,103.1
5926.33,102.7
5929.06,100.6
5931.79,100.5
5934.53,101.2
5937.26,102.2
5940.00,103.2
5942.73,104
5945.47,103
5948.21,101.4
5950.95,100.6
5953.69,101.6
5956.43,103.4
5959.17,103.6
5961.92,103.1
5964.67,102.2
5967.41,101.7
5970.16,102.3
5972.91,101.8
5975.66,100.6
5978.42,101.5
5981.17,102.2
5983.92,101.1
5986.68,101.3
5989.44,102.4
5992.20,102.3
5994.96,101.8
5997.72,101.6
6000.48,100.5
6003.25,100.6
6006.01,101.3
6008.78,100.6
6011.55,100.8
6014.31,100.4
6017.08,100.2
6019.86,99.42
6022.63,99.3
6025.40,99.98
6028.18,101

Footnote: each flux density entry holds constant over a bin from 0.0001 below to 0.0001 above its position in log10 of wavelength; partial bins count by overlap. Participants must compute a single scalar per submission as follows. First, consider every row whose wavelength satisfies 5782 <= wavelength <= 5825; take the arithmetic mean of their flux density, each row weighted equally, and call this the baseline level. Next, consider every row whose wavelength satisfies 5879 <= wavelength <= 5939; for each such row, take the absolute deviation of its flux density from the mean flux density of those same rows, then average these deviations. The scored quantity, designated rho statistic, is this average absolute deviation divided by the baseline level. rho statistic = 0.046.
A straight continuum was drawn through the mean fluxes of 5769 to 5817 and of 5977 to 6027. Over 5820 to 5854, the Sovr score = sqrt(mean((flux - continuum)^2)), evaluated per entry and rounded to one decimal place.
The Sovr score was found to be 1.4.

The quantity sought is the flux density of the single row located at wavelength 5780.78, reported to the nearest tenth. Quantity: 104.8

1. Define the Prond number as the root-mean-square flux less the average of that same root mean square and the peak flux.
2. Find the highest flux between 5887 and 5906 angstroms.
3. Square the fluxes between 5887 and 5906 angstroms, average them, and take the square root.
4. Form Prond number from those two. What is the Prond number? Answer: -4.7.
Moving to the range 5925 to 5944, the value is -1.0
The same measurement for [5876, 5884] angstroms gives -1.0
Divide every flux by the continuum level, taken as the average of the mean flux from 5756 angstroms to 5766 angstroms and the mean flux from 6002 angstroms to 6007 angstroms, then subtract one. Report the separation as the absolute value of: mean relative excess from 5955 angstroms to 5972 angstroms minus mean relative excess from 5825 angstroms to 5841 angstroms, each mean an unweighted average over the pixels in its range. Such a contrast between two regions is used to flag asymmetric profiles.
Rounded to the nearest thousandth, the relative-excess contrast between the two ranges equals 0.031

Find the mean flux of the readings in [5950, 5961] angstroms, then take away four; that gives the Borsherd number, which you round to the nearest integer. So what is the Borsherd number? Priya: 98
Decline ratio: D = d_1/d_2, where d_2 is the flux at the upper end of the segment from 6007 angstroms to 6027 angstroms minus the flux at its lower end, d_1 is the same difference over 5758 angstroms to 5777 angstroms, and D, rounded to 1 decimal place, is -1.5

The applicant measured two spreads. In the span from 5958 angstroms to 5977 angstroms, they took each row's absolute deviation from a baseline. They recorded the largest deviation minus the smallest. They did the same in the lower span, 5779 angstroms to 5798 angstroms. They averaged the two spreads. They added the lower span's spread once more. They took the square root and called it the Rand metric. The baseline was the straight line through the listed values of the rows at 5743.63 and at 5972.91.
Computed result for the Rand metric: 2.1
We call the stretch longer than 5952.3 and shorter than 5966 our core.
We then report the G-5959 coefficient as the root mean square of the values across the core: 103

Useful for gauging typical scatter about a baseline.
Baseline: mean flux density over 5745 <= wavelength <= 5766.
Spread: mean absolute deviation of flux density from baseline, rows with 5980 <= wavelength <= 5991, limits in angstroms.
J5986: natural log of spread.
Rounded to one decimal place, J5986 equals 0.9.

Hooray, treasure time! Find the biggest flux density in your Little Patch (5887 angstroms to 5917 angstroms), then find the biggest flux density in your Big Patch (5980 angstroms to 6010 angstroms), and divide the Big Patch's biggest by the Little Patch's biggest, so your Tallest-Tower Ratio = 1.00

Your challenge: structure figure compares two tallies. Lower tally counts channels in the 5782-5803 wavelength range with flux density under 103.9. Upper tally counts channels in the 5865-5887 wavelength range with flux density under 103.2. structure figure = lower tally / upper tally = 0.25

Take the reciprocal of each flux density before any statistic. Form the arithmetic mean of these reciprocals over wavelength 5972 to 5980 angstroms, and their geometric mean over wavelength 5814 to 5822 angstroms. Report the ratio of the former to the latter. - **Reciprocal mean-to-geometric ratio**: 1.02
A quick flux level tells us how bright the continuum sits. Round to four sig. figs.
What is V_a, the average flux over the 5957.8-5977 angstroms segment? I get 102.2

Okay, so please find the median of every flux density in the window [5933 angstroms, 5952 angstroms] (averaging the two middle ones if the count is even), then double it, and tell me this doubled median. 204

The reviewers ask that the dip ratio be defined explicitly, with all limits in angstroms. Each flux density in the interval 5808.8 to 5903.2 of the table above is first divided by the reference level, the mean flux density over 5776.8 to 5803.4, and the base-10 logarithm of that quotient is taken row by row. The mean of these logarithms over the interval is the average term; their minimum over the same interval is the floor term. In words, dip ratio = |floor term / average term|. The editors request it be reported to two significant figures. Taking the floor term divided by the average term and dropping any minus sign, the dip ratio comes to 5.5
